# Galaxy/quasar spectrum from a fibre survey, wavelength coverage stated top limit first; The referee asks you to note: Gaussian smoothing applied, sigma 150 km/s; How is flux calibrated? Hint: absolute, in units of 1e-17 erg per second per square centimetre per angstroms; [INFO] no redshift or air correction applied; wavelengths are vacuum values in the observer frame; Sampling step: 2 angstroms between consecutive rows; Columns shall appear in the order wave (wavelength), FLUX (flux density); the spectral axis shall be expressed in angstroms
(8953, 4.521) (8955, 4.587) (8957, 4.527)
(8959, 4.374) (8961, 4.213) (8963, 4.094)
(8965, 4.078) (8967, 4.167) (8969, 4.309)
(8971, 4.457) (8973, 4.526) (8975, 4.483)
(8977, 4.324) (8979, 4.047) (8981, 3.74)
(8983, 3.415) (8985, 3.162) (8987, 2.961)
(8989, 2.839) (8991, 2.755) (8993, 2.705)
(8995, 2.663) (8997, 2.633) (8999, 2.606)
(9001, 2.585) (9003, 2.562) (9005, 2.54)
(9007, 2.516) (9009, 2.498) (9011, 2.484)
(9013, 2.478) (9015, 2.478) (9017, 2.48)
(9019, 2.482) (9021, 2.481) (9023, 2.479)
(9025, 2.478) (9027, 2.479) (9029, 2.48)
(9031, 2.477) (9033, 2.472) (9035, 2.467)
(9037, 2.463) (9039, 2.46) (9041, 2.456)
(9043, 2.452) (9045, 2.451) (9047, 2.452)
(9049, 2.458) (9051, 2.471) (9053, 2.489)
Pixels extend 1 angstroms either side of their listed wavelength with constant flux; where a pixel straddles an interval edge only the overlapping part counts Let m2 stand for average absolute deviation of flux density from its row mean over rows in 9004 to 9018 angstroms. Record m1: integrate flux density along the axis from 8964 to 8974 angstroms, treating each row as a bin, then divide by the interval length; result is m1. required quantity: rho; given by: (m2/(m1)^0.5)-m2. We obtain -0.01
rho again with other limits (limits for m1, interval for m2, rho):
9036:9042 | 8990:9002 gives -0.02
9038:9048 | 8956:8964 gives -0.05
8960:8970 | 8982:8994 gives -0.11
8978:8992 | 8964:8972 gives -0.06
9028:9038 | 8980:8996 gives -0.11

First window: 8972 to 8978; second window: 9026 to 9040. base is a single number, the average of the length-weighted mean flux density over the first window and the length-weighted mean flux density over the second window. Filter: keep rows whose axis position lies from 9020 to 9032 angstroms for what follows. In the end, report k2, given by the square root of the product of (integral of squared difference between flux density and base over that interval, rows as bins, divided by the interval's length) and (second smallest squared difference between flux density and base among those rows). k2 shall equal 0.96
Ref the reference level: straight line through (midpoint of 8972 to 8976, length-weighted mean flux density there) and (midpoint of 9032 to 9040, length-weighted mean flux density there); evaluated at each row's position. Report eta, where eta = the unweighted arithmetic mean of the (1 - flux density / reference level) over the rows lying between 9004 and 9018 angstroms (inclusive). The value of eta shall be 0.24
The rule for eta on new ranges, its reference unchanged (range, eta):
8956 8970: 0.13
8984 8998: 0.29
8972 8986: 0.09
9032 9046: -0.04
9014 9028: 0.16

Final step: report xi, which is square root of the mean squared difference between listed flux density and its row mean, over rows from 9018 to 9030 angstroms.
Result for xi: 0.001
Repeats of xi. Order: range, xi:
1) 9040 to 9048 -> 0.002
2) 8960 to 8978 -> 0.159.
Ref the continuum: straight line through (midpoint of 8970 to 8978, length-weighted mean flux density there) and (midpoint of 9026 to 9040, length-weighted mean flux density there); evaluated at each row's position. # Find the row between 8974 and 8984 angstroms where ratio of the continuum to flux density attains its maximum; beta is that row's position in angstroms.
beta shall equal 8983 angstroms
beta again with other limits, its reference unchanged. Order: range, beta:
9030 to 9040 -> 9031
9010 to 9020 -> 9011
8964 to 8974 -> 8965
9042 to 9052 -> 9043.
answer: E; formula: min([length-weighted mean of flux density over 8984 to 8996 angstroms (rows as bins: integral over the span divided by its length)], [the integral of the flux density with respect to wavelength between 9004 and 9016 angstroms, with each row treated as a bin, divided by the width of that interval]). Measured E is 2.50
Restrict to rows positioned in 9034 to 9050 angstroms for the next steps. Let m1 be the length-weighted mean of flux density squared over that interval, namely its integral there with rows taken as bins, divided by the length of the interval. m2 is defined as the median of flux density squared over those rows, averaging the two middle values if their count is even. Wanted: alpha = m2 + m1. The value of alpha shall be 12.1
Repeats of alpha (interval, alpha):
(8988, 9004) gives 14.1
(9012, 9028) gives 12.3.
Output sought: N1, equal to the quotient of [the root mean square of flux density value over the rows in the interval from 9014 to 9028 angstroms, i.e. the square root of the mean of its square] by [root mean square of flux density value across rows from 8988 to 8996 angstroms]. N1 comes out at 0.90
